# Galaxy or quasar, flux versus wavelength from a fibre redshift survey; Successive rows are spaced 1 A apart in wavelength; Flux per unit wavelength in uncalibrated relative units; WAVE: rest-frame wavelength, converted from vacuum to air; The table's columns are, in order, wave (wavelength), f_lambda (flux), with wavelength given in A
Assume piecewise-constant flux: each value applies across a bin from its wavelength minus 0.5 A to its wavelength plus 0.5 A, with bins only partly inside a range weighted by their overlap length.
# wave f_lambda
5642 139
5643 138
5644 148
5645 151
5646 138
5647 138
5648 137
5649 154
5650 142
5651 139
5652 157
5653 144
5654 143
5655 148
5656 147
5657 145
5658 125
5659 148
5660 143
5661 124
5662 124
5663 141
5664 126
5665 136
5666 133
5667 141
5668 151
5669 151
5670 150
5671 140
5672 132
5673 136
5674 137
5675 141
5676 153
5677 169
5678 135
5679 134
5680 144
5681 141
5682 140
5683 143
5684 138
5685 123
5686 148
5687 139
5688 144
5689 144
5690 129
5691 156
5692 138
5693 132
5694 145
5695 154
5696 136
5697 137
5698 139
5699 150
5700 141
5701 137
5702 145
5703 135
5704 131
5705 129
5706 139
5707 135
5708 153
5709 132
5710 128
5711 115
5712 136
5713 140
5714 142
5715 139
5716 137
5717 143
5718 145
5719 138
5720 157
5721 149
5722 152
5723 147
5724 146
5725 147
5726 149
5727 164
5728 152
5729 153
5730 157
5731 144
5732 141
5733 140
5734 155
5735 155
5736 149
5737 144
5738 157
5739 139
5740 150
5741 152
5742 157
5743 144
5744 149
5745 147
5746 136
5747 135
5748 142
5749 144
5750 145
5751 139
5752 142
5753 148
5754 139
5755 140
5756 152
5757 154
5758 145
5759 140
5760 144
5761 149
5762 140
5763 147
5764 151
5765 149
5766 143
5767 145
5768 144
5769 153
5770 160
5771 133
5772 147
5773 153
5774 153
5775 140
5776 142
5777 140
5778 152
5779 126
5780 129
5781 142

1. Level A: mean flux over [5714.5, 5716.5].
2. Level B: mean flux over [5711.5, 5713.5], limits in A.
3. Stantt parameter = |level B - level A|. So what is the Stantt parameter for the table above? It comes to 0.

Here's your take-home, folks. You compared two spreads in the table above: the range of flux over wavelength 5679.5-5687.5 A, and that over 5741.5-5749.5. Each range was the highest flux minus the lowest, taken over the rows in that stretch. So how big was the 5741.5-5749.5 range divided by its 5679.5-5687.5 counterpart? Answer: 0.88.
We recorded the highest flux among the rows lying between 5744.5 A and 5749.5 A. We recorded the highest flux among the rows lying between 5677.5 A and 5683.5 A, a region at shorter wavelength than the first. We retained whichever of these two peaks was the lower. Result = 144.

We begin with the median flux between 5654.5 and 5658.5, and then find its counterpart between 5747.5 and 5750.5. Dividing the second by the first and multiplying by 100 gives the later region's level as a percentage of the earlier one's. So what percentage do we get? 99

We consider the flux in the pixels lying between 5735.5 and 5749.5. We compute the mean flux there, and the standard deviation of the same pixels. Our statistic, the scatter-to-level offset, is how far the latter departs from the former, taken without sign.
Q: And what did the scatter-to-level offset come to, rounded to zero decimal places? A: 139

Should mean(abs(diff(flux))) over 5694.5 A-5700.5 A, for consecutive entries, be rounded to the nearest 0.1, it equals 8.2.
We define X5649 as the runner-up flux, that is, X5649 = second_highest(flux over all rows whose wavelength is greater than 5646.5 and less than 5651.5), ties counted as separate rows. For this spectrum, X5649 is 142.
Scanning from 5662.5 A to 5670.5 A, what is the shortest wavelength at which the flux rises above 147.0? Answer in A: 5668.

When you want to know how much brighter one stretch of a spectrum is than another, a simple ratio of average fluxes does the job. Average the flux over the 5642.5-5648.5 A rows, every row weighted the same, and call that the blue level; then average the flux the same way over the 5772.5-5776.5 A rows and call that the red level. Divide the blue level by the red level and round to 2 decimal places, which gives 0.96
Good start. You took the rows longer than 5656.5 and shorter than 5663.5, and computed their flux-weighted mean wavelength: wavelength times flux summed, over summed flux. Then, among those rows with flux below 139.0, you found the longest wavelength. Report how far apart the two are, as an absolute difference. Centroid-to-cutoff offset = 2.0 A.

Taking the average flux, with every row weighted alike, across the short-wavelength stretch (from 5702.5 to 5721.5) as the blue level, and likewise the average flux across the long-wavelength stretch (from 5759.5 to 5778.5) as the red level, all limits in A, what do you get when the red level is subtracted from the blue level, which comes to -8.5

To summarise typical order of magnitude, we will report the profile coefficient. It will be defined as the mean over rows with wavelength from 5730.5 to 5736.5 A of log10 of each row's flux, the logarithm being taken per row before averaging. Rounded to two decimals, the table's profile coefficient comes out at 2.17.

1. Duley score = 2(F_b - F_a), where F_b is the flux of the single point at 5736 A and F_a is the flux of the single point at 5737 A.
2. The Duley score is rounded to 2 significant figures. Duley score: 10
